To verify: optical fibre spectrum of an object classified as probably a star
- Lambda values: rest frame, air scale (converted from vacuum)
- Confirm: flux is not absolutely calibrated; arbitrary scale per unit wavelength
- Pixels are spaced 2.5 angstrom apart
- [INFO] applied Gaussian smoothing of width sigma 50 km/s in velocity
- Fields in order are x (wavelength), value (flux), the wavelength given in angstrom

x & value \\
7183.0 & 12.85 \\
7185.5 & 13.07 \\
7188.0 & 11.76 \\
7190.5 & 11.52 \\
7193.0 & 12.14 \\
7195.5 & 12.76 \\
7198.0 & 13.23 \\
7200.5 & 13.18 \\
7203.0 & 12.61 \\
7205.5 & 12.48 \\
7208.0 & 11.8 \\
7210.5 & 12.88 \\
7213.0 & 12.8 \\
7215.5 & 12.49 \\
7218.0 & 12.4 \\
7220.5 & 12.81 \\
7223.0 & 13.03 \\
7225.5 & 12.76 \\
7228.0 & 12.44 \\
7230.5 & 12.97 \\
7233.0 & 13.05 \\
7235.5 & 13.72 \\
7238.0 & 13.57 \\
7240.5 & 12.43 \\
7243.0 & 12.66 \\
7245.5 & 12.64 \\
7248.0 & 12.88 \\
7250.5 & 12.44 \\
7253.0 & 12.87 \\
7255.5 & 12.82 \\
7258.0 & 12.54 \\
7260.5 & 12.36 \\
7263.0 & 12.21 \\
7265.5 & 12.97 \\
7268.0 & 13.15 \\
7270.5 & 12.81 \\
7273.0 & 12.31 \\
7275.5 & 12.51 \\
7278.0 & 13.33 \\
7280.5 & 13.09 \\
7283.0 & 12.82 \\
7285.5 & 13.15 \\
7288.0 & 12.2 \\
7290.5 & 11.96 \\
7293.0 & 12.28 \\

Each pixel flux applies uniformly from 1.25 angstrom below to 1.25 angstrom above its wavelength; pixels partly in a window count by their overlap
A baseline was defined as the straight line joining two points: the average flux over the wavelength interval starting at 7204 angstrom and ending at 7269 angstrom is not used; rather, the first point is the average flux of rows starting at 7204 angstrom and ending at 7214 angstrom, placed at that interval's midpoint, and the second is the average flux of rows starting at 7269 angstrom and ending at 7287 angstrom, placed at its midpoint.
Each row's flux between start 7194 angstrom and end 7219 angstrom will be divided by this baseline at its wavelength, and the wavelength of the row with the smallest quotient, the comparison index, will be 7208.0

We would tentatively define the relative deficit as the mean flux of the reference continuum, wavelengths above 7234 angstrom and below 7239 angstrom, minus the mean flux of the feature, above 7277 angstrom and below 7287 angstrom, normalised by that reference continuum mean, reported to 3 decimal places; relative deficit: 0.040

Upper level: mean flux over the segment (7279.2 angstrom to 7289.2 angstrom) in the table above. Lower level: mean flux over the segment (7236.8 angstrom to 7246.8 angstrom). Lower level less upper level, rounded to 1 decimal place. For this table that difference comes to 0.0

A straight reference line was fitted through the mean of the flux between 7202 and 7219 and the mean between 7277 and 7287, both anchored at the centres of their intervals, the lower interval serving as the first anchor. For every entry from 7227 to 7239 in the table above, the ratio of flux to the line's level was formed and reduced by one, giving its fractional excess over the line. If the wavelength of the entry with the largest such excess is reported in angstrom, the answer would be 7235.5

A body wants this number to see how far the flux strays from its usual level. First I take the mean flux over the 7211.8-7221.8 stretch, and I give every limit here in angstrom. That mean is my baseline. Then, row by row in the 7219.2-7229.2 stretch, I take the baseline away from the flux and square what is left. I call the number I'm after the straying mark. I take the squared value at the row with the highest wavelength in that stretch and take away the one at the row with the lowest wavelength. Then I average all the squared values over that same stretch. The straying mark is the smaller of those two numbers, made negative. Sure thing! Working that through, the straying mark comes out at 0.00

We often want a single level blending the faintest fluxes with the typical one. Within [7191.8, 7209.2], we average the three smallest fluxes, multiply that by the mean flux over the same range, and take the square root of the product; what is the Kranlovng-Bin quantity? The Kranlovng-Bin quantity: 12.4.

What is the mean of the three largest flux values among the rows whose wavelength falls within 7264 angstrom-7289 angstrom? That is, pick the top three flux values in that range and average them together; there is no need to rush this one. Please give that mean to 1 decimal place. 13.2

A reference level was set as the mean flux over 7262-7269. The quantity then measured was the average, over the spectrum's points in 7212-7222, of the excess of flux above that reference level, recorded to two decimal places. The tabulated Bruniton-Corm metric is -0.15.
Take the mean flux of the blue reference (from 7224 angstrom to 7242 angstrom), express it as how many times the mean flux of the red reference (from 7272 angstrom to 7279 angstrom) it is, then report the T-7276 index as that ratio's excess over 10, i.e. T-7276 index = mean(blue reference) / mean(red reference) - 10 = -8.978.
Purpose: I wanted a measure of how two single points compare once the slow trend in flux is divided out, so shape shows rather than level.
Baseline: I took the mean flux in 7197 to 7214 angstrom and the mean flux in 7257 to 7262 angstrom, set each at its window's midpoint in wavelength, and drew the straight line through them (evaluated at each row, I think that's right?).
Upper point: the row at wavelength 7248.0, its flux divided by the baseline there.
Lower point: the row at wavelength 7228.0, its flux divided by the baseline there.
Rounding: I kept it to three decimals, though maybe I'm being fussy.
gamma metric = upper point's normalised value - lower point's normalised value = 0.043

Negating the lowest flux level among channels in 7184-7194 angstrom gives -11.5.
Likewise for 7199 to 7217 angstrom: -11.8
